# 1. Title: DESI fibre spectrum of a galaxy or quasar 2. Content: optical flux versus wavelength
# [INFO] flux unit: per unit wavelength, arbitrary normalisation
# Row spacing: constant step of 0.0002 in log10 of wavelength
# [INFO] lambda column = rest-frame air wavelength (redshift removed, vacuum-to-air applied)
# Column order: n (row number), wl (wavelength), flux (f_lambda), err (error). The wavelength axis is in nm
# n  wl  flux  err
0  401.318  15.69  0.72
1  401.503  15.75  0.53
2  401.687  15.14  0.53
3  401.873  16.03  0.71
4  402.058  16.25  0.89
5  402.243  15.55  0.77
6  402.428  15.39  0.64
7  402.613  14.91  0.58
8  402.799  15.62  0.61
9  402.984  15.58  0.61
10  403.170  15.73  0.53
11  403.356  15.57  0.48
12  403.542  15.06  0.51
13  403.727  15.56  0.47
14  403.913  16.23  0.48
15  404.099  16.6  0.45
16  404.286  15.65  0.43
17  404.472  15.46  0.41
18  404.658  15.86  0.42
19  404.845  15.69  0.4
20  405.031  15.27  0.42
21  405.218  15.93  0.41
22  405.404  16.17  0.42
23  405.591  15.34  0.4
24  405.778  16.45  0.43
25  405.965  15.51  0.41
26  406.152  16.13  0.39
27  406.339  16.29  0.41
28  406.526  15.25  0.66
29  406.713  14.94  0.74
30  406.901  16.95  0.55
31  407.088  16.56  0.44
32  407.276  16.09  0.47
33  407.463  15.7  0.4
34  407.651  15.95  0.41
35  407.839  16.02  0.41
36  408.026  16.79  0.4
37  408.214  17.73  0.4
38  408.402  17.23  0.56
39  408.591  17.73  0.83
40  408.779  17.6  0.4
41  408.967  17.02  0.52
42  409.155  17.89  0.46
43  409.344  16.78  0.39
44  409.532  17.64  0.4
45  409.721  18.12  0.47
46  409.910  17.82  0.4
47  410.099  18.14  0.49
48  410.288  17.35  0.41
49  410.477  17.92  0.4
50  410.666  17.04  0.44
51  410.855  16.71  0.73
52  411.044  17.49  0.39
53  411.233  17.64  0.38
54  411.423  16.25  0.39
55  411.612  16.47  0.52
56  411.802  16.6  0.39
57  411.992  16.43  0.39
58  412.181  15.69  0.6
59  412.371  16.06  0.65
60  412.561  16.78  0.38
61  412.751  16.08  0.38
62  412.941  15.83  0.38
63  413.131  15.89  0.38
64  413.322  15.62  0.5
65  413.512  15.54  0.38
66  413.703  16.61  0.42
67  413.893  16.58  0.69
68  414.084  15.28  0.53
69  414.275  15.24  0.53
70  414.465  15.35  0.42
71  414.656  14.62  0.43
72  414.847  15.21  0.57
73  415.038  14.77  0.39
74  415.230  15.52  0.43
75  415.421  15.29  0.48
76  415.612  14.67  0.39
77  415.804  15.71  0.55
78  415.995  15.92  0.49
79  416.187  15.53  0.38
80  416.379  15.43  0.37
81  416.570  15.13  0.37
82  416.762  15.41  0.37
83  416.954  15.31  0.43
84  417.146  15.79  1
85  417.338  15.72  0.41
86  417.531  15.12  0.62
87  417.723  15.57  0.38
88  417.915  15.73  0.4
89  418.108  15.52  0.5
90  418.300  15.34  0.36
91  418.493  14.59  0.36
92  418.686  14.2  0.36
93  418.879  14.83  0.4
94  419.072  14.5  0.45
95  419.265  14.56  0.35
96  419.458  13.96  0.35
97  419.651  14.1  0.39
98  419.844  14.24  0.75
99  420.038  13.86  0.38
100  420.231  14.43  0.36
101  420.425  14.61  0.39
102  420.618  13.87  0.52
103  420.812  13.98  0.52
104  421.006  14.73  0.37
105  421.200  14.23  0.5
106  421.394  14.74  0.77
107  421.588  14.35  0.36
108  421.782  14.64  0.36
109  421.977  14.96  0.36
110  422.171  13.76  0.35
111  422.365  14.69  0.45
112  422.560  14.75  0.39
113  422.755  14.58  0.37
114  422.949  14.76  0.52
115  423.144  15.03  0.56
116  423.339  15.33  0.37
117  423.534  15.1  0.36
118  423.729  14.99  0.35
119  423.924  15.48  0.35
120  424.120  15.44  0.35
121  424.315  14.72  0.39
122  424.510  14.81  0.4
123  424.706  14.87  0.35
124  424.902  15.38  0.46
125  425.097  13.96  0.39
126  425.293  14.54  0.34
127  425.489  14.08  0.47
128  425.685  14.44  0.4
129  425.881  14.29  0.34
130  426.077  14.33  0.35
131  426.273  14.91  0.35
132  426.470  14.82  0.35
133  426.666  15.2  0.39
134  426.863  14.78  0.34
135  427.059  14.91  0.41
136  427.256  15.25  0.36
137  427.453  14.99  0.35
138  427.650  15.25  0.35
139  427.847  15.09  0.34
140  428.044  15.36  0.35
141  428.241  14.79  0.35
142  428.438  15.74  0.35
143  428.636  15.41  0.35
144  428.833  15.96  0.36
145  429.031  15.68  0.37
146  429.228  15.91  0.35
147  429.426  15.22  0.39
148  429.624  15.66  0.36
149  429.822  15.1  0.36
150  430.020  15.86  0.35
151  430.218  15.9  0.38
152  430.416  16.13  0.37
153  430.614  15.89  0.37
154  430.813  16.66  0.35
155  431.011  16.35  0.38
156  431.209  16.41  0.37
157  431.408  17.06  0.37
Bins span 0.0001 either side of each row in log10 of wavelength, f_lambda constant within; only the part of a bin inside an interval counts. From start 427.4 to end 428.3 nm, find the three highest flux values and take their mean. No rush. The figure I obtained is 15.2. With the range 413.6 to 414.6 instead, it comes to 16.2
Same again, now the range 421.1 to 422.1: 14.8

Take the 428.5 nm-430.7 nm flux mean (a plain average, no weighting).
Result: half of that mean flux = 7.85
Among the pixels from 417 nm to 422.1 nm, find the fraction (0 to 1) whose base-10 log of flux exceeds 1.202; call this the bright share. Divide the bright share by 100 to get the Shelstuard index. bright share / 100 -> 0.0000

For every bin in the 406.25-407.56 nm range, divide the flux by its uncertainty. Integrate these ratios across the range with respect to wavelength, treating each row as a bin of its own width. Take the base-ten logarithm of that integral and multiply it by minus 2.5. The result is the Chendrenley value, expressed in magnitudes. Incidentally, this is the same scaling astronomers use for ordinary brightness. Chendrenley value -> -4.1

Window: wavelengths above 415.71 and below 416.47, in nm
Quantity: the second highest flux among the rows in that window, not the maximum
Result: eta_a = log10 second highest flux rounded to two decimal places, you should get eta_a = 1.20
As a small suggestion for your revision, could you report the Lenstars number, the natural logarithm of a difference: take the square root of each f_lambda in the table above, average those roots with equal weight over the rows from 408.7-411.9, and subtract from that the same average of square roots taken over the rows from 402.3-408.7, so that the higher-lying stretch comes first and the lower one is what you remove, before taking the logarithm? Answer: -1.8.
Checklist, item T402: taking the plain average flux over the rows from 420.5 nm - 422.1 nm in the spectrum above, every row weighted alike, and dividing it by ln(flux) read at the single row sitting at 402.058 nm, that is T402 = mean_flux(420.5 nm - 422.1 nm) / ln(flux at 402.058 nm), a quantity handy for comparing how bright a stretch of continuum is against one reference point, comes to 5.18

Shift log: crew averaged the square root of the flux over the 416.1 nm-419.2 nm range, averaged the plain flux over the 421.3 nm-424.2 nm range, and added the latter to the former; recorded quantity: 18.7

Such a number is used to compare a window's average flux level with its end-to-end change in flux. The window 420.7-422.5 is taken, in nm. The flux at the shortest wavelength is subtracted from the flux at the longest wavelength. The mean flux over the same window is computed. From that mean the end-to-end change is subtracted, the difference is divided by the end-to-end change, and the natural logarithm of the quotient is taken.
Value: 2.96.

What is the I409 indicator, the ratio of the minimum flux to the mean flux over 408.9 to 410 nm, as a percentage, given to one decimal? 95.6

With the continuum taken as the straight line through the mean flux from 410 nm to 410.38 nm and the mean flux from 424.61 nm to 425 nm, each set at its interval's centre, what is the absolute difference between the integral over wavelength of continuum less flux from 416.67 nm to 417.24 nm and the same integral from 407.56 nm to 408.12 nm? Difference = 0.5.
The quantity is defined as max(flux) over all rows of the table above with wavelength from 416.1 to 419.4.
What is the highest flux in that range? 15.79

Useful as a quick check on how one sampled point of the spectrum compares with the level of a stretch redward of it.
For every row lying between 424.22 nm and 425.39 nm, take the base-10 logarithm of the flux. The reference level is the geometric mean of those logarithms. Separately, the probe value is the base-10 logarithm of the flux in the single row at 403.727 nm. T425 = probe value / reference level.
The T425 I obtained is 1.02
